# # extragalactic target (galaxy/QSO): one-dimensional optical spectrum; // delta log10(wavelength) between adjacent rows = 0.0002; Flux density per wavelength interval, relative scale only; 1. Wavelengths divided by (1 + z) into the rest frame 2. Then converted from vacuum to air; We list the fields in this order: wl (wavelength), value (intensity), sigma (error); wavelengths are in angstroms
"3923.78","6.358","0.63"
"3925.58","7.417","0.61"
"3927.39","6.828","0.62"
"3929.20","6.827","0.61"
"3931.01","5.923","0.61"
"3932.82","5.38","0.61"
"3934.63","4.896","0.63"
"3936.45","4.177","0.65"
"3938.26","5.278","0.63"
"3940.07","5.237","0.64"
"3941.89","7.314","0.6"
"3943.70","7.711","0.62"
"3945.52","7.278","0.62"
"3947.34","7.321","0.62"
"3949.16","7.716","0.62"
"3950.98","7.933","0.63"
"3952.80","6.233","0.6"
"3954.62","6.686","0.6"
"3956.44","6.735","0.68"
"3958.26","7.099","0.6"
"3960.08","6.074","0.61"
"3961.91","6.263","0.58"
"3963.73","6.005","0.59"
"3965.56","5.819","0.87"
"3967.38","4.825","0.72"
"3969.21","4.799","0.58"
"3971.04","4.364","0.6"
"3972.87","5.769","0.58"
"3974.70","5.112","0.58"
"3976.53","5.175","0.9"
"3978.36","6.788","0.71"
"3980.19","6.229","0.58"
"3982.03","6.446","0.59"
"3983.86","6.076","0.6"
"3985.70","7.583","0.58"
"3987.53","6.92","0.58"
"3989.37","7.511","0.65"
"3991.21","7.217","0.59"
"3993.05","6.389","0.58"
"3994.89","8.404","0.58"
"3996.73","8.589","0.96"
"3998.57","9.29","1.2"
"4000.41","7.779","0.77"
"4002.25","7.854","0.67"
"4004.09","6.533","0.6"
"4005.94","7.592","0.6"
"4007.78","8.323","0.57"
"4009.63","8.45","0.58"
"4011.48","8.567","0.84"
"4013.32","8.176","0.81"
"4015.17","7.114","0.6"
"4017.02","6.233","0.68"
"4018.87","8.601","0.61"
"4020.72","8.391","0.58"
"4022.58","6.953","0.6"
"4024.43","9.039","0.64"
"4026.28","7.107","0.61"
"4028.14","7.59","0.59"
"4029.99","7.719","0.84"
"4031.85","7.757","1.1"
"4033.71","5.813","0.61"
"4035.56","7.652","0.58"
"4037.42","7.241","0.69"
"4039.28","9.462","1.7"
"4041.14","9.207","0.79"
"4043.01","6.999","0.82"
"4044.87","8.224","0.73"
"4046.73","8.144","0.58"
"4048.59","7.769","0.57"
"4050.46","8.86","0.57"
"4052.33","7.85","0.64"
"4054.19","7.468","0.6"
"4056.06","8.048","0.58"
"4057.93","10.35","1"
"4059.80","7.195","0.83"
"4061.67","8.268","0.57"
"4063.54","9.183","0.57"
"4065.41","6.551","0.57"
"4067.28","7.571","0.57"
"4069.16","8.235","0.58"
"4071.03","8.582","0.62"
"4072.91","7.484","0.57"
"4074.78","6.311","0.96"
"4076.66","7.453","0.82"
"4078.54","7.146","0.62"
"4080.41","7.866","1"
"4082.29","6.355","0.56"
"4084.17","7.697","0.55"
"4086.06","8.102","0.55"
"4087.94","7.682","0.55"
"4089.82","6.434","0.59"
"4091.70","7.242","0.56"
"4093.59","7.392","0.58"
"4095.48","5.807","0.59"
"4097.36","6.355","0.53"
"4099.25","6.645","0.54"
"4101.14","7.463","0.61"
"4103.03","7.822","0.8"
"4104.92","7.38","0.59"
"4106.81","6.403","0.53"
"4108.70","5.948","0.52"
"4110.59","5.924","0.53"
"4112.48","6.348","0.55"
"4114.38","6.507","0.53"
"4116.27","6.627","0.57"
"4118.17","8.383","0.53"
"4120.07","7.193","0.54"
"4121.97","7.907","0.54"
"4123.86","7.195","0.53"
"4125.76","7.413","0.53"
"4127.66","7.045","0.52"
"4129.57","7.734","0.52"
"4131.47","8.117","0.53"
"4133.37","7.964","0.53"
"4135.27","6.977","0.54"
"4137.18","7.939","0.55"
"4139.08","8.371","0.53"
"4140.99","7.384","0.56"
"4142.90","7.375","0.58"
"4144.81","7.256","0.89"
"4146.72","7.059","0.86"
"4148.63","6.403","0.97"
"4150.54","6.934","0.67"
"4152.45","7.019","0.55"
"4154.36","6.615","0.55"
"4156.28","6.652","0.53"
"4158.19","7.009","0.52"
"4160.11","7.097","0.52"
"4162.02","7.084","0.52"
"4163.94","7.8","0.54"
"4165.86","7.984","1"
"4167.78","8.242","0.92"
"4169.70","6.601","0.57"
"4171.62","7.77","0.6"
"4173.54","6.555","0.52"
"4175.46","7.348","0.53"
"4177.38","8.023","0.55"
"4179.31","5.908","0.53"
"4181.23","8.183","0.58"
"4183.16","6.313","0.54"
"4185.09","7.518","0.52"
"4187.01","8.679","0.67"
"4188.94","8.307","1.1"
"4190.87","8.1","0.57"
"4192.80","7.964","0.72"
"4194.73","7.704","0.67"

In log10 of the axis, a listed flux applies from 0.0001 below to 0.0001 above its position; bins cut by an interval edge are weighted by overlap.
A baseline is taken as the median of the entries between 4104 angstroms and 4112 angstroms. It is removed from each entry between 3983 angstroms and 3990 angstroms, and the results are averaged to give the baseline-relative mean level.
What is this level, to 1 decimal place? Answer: 0.8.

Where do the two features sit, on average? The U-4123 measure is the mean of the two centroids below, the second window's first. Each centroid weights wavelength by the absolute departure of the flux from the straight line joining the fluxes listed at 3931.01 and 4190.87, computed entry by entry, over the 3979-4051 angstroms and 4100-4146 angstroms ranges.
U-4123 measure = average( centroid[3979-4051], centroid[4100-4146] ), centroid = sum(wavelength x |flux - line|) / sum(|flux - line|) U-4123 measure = 4068.9 angstroms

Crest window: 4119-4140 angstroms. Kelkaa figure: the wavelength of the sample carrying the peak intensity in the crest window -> 4139.08 angstroms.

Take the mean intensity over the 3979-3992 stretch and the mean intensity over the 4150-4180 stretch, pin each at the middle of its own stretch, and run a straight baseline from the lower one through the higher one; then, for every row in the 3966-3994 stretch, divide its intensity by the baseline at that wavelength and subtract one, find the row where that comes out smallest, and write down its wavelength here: 3971.04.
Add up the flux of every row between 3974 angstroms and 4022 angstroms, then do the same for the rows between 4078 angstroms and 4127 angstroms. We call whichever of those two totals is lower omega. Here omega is 183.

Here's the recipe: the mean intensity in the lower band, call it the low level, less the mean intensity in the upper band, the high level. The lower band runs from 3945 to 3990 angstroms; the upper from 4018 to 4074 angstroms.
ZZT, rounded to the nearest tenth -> -1.6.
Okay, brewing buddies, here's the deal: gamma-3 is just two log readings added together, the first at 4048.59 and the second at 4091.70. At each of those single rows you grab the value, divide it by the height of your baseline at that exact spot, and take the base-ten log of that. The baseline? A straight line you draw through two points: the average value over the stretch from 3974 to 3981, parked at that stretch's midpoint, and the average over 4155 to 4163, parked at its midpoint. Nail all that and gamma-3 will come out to 0.14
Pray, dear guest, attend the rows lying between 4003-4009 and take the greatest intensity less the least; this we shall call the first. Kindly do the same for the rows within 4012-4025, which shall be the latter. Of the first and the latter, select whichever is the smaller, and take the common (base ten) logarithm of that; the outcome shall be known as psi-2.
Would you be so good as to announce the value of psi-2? 0.25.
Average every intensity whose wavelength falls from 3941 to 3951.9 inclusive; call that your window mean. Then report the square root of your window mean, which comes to 2.75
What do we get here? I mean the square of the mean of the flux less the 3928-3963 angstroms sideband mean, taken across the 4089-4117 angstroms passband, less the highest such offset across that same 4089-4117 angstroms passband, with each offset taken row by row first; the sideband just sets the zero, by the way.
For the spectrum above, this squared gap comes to 1.3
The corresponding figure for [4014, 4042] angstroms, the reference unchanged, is 3.0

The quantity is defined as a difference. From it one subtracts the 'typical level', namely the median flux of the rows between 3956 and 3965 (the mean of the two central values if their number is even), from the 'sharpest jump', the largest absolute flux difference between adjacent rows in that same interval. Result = -5.2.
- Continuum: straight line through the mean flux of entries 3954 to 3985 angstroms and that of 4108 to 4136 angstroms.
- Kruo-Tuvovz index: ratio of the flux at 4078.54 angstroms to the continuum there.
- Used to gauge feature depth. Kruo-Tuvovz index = 1.05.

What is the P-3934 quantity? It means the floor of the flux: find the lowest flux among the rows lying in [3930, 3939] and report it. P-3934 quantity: 4.177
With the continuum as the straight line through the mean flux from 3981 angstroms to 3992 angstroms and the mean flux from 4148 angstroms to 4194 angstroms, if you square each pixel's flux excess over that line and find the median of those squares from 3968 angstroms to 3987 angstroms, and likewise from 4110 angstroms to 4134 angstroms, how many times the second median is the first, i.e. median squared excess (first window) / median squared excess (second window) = 2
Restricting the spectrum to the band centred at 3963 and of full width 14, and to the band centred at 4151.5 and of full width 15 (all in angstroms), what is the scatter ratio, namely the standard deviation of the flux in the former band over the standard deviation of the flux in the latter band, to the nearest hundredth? 2.88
